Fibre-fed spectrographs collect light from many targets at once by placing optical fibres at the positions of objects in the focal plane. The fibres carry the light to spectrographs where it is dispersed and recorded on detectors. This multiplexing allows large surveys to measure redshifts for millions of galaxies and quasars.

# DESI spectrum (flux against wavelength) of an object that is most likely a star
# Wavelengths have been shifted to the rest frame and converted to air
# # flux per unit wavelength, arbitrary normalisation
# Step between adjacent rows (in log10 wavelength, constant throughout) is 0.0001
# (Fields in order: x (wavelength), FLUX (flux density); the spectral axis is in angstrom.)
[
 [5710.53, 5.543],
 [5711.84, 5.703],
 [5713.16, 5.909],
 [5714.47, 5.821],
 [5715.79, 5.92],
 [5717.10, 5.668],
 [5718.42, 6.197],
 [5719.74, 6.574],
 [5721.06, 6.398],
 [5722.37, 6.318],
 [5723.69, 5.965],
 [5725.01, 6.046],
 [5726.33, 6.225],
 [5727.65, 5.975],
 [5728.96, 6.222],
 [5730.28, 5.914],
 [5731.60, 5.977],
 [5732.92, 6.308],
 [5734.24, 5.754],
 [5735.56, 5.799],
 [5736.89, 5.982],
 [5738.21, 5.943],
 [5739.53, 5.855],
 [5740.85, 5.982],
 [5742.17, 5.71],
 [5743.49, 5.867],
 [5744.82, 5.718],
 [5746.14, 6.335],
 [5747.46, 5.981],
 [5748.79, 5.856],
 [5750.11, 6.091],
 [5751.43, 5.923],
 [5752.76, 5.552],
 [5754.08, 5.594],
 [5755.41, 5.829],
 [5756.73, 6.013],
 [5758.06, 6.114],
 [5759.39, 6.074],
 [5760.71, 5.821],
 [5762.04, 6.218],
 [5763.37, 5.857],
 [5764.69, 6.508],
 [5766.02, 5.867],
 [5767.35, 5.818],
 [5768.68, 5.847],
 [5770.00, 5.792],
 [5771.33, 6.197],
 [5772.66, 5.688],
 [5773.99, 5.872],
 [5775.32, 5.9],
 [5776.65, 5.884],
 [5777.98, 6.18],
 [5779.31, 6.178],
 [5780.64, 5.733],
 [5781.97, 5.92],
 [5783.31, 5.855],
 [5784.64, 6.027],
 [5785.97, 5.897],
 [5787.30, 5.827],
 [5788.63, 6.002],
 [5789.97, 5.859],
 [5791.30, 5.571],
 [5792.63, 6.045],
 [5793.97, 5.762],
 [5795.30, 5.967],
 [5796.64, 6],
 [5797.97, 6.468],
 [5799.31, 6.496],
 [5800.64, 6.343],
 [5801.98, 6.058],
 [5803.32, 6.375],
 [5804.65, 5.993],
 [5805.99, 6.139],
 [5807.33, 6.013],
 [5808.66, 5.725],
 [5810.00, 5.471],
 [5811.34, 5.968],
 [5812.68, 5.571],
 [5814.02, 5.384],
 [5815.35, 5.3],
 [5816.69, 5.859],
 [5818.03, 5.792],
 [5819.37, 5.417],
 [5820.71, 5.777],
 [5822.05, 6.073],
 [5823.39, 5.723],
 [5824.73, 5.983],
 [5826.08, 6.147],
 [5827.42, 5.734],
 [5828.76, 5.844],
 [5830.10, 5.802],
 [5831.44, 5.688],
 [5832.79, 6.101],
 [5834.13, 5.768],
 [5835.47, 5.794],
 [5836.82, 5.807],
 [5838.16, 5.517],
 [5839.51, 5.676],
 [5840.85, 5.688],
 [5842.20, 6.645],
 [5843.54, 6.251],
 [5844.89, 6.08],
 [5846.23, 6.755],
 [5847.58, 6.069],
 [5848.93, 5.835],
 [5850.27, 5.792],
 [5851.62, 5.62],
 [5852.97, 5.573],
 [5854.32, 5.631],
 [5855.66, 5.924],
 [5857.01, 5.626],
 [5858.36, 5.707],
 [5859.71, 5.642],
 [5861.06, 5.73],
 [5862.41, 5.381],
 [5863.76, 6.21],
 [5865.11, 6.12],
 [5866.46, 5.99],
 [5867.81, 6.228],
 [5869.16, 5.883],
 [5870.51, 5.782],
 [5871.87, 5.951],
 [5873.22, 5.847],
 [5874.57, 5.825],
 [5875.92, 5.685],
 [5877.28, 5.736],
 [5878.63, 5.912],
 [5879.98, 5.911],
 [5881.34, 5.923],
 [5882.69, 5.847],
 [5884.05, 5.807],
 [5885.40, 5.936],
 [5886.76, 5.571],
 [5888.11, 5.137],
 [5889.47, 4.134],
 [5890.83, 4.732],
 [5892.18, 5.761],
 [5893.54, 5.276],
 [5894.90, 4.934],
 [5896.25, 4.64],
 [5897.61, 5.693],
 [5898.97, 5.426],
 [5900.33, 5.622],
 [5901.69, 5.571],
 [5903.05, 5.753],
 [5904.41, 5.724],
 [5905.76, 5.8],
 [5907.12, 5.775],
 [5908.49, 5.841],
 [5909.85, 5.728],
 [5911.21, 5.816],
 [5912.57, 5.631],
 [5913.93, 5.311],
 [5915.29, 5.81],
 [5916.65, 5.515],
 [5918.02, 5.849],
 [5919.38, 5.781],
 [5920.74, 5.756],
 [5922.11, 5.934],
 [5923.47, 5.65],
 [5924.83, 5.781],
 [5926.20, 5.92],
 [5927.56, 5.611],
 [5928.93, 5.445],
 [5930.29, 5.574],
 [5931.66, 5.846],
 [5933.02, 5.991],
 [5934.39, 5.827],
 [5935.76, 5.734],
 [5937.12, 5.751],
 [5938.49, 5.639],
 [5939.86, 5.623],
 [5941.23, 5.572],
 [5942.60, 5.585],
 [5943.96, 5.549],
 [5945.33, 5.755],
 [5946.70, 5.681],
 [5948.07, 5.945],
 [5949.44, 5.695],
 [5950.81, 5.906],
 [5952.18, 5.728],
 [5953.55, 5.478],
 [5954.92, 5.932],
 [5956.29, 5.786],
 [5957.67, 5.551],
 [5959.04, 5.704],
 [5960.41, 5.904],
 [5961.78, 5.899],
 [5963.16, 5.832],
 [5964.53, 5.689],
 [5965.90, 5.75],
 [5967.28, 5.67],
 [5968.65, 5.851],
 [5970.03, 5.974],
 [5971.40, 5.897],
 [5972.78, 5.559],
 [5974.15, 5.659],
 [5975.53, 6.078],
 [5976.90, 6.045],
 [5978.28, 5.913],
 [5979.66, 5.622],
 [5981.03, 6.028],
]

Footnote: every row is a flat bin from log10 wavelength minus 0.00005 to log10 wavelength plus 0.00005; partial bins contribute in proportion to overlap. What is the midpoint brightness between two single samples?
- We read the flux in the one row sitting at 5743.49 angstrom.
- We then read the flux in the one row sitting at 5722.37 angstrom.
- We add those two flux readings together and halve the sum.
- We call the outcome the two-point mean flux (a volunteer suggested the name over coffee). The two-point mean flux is 6.1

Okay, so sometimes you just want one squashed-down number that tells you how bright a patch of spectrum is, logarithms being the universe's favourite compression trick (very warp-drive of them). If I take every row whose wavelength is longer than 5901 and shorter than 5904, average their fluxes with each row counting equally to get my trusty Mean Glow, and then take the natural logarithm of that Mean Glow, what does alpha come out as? 1.73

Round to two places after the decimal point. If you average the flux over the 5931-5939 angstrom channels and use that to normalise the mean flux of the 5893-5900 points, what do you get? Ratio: 0.90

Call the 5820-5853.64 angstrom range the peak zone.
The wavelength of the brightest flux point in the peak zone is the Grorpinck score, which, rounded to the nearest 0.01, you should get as 5846.23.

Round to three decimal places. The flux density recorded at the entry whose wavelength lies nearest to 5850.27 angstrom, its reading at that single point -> 5.792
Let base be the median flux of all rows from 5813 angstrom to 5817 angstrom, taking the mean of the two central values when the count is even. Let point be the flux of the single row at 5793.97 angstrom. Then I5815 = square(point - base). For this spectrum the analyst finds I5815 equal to 0.14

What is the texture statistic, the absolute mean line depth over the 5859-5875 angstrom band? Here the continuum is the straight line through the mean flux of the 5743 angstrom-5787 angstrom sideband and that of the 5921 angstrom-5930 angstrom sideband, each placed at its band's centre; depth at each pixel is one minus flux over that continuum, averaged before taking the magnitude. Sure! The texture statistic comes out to 0.014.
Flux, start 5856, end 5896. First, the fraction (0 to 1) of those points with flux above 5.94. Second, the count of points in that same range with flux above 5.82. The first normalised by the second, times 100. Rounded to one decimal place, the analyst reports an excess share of 1.3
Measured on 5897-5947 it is 0.4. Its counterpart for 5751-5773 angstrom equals 2.9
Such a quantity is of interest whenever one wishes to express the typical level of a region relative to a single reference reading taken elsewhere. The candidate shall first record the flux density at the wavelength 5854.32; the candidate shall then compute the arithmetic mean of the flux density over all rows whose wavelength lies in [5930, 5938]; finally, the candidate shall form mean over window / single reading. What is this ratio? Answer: 1.03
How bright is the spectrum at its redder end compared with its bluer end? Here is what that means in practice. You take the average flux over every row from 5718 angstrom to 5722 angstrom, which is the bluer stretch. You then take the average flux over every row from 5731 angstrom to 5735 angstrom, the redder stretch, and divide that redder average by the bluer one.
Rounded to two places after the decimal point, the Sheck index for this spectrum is 0.94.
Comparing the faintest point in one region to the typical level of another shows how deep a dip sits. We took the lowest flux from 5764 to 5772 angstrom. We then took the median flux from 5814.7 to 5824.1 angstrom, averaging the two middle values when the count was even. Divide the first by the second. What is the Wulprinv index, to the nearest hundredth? 1.00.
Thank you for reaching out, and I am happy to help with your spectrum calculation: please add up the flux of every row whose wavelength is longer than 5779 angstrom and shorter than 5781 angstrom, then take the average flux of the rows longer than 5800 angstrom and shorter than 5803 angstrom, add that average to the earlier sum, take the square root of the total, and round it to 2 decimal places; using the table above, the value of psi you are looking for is 4.26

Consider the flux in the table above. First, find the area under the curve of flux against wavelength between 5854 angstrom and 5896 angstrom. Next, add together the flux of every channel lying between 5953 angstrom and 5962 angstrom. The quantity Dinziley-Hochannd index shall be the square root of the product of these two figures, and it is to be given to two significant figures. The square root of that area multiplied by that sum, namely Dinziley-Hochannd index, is 98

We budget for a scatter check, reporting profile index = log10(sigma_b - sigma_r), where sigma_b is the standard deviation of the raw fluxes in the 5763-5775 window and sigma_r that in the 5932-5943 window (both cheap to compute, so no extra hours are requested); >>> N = -1.0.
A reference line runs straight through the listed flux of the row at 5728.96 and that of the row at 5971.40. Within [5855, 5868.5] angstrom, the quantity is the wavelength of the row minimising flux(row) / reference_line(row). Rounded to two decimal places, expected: 5862.41 angstrom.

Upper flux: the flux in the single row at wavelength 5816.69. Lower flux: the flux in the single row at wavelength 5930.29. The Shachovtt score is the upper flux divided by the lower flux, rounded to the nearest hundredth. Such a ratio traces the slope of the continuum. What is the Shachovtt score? 1.05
